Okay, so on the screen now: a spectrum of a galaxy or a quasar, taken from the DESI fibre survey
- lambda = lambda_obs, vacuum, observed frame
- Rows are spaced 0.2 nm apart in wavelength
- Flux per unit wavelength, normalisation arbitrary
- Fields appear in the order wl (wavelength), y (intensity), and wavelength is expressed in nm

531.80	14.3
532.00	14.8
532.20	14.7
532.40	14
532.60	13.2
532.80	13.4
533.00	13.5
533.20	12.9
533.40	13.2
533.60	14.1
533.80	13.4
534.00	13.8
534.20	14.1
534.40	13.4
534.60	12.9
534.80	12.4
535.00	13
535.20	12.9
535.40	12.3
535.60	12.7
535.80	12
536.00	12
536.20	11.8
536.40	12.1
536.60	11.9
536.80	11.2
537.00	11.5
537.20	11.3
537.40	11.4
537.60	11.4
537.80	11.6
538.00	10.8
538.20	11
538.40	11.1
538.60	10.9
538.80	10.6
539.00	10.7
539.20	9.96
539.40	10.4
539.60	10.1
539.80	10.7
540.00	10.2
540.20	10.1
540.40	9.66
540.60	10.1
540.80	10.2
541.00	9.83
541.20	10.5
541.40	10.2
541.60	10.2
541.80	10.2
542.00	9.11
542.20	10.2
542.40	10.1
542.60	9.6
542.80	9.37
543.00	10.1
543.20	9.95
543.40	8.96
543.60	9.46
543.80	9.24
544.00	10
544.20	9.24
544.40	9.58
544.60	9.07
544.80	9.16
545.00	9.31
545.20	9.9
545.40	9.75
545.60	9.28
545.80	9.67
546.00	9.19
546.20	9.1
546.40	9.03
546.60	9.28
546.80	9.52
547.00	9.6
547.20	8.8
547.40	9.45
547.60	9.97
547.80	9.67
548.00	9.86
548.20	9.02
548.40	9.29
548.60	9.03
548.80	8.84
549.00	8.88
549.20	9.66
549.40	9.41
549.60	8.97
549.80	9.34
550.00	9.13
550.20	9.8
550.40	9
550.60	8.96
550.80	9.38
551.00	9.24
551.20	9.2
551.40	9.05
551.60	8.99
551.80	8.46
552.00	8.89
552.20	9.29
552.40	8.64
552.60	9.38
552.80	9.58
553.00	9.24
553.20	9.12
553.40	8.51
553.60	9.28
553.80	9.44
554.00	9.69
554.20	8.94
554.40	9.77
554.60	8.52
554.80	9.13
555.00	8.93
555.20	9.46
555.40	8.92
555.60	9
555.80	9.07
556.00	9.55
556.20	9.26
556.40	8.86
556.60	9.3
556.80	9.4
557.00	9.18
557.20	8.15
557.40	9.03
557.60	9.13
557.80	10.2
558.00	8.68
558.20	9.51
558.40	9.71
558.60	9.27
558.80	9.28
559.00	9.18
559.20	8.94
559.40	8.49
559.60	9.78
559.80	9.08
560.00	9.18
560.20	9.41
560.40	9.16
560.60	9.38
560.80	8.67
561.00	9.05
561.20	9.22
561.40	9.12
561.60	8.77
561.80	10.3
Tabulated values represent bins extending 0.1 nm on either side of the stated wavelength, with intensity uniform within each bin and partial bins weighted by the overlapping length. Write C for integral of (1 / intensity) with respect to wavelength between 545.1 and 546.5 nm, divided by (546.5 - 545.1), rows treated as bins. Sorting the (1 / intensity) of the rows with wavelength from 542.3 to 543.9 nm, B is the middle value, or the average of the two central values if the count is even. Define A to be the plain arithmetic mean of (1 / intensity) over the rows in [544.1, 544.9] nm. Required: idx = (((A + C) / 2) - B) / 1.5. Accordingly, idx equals 0.001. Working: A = 0.108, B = 0.105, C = 0.106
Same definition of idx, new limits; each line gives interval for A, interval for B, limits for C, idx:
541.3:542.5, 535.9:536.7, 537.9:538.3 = 0.008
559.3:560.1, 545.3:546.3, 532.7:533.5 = -0.010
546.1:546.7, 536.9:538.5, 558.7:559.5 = 0.015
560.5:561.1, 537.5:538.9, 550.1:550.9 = 0.012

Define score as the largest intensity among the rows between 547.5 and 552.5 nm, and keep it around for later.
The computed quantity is 9.97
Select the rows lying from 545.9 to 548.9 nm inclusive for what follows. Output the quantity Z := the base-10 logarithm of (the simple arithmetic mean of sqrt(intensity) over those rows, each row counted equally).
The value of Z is 0.4844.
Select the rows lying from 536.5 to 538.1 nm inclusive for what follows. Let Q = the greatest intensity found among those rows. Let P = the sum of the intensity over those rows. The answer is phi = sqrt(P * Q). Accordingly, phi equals 33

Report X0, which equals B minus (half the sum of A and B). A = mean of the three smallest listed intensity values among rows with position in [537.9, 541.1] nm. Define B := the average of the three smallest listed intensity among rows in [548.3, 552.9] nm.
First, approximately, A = 9.8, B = 8.6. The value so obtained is -0.6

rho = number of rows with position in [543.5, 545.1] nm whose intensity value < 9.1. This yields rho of 1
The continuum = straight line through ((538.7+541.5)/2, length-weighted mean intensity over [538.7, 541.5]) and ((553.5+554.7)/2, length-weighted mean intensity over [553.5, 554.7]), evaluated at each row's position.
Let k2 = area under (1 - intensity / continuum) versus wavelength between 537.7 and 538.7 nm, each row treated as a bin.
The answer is -0.069 nm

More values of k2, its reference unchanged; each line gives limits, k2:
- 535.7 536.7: -0.139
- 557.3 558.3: -0.032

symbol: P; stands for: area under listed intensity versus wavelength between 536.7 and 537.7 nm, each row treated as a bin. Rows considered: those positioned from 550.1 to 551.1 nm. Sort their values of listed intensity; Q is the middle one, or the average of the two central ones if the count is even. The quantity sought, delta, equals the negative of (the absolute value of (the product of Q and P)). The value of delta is -105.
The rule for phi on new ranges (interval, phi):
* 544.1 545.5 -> 26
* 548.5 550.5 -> 30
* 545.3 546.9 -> 27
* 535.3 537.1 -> 37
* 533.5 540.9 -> 78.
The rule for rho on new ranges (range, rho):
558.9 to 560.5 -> 3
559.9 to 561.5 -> 2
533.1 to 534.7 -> 0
